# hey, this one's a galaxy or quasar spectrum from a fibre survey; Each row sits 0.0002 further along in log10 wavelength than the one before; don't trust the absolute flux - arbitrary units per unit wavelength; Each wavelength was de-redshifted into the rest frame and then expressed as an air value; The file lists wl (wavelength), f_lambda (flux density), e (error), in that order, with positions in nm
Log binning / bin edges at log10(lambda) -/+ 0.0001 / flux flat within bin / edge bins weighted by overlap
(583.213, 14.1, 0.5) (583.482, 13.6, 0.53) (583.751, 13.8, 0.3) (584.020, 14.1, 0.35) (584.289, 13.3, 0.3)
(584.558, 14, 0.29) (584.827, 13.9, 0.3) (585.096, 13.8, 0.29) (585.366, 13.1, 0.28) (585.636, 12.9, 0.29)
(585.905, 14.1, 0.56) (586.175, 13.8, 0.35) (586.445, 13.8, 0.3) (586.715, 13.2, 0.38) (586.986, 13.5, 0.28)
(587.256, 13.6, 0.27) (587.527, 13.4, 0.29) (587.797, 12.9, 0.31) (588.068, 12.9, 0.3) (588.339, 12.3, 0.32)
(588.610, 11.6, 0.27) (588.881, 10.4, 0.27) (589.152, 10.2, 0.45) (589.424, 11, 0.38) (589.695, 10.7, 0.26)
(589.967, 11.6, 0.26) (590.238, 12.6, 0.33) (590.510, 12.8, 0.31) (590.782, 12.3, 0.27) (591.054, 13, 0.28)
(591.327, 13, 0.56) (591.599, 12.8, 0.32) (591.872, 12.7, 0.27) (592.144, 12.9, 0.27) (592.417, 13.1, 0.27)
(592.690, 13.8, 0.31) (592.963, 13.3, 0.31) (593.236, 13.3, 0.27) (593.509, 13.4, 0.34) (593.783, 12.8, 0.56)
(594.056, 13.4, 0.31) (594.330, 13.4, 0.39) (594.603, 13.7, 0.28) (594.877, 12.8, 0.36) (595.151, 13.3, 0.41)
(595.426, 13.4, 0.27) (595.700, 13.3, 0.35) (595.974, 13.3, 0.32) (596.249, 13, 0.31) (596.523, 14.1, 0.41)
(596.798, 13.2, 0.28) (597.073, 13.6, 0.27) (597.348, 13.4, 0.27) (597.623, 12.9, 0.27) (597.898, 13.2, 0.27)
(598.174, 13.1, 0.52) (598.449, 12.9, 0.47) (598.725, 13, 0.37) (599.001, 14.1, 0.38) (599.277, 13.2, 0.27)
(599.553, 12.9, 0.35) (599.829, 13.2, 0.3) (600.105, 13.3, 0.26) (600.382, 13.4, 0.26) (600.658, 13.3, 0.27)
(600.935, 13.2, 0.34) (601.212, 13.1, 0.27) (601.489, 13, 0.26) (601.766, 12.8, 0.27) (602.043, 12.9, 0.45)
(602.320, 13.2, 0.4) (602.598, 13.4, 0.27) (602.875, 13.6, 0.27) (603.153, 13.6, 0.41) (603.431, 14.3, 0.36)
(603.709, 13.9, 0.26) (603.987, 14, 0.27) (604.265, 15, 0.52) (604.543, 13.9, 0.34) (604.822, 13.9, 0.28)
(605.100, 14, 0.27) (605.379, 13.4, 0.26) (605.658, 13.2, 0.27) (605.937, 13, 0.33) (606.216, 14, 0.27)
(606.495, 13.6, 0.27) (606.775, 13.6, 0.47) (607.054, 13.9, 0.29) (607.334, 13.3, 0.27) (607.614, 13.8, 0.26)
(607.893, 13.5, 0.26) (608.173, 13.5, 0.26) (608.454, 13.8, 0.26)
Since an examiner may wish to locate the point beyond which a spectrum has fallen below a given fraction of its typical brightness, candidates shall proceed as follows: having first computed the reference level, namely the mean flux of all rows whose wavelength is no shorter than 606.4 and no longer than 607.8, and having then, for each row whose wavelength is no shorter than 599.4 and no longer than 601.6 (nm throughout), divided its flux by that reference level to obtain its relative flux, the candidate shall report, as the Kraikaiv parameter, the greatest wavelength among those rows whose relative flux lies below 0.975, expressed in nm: 601.489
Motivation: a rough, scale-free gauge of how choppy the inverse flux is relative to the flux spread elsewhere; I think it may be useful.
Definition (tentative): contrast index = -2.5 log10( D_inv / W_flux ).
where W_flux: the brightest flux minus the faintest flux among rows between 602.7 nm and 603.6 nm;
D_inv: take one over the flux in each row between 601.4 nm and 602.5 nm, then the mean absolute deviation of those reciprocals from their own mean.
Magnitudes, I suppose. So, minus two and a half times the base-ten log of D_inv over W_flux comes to 7.4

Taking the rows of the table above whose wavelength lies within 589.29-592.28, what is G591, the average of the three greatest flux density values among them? 13.0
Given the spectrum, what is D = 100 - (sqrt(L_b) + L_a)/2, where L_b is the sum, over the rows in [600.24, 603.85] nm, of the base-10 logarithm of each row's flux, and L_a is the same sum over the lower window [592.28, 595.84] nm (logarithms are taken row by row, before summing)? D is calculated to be 90.78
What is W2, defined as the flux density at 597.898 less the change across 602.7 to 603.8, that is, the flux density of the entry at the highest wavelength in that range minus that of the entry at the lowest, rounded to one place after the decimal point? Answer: 12.9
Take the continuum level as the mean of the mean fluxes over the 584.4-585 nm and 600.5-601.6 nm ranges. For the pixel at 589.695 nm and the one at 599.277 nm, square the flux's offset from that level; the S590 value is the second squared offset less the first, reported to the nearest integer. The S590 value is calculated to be -8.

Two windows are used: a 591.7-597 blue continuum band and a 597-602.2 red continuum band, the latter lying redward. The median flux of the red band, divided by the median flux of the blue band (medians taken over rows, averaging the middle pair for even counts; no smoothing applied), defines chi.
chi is 0.99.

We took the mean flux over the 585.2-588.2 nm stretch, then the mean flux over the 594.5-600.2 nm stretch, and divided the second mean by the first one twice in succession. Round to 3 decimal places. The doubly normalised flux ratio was 0.074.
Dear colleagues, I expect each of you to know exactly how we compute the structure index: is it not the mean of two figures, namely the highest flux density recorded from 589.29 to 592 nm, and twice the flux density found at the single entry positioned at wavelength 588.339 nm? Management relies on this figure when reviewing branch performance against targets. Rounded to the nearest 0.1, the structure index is 18.8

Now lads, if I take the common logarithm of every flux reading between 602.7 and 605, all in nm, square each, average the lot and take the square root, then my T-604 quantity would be 1.147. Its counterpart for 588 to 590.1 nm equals 1.054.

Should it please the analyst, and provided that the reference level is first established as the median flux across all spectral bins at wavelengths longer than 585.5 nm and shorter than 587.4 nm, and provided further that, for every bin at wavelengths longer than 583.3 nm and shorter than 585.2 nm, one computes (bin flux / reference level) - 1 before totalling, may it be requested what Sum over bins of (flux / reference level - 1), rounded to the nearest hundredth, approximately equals 0.10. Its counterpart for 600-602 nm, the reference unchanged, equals -0.23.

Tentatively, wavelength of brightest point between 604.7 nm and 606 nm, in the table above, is 605.100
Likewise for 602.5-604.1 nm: 603.431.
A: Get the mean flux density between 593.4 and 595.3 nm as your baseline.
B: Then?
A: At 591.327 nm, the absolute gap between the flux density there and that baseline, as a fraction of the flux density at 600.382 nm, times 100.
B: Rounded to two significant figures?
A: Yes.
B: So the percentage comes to 1.9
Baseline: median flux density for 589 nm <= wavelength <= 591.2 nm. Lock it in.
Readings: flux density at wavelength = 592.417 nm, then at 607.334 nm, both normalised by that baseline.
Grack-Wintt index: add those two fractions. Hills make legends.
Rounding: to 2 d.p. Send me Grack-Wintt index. 2.21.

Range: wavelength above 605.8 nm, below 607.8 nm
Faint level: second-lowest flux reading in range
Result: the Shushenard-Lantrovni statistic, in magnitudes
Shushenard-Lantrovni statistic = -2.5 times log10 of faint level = -2.810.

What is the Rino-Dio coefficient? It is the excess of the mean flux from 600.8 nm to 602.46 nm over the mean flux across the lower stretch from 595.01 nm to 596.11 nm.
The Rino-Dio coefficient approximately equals -0.29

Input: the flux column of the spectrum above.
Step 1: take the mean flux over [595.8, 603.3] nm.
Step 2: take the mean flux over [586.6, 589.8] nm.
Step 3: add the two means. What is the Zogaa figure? 25.4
